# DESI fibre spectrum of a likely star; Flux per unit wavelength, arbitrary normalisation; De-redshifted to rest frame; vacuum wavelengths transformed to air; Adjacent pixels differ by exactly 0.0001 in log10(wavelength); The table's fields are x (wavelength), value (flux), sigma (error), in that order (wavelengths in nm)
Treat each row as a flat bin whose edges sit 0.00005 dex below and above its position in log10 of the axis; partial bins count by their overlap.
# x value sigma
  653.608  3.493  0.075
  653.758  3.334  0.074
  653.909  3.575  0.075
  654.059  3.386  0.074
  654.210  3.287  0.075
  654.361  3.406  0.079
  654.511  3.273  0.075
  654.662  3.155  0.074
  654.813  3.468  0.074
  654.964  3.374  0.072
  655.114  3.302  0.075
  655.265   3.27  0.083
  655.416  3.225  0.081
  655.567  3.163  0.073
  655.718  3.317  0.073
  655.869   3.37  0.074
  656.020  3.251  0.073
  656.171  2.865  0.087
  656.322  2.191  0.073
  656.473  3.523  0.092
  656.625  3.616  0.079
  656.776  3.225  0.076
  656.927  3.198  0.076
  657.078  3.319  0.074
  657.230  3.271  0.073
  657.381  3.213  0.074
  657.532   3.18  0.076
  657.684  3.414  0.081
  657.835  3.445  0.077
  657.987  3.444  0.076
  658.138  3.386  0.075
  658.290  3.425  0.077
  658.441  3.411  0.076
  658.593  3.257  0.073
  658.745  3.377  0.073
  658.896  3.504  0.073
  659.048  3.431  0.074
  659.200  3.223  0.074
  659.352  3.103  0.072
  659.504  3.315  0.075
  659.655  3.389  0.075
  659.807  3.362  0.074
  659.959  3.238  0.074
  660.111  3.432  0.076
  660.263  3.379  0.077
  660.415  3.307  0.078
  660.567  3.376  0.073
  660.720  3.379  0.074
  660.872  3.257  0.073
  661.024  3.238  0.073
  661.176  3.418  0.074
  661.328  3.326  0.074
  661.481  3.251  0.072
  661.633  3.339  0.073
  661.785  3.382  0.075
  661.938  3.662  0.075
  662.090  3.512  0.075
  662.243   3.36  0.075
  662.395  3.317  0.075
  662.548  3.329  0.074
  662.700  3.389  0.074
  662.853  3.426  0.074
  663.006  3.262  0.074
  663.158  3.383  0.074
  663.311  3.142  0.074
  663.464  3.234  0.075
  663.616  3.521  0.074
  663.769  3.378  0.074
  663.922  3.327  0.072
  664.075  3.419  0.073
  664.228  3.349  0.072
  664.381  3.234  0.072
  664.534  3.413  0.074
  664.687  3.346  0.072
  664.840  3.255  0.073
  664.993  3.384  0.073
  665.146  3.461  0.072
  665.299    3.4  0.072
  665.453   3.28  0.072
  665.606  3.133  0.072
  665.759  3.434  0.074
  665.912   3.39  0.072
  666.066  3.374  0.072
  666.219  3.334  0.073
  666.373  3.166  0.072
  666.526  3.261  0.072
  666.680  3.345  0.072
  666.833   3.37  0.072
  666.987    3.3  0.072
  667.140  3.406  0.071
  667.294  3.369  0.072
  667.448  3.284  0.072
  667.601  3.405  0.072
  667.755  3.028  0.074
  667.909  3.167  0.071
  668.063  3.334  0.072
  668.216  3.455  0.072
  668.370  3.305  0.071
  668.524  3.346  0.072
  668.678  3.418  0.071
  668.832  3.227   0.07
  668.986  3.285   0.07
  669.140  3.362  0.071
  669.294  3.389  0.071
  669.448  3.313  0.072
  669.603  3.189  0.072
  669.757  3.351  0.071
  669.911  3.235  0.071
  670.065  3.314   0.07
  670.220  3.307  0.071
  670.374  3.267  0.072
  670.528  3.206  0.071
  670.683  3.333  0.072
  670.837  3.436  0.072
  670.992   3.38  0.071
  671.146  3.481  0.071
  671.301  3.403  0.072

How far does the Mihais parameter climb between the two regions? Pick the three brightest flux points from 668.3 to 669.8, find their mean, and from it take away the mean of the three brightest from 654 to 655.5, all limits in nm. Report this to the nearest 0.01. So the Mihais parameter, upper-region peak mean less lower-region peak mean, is -0.03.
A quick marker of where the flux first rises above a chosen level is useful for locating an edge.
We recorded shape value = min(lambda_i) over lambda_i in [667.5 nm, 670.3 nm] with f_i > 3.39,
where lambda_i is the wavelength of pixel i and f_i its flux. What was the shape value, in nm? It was 667.601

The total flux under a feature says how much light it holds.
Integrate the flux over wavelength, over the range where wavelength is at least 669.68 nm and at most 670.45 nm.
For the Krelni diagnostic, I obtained 2.54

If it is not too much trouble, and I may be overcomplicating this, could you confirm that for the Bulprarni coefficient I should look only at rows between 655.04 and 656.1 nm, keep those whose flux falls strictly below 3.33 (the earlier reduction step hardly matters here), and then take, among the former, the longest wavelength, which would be 656.020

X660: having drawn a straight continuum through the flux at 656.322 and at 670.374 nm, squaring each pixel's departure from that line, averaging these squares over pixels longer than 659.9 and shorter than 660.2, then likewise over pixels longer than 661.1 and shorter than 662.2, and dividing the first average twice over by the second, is 2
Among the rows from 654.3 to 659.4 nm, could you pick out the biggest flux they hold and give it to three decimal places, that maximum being 3.616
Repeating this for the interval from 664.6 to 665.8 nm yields 3.461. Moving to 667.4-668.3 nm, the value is 3.455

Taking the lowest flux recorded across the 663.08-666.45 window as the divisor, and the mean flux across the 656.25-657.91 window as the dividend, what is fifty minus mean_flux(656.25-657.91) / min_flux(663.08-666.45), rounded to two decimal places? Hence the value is 48.97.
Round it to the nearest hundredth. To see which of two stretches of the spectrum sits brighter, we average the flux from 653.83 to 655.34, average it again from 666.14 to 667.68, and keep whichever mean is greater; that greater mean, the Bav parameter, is 3.35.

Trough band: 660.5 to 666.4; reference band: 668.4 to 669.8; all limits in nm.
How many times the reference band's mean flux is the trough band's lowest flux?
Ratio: 0.944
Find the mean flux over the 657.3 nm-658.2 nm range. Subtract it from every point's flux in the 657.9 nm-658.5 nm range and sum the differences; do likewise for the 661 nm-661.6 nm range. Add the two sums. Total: 0.1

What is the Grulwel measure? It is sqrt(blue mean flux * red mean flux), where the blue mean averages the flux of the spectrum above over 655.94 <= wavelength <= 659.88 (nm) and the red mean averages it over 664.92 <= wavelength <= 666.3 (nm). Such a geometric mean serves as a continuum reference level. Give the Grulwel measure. 3.32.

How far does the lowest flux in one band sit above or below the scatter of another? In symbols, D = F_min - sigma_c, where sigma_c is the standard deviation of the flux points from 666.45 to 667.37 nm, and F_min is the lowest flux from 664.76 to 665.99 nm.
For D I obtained 3.08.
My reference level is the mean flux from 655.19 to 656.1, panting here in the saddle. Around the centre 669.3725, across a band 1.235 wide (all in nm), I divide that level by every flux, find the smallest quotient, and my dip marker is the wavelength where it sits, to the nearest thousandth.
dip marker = 669.294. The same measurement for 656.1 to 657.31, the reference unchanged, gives 656.625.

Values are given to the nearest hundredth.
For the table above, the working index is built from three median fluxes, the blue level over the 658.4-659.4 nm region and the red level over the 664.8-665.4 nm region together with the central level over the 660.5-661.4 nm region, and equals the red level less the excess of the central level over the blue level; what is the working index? 3.42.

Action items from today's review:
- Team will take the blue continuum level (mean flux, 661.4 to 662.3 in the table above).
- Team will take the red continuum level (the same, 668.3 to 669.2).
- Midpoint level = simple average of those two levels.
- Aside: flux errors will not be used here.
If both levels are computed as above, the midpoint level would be 3.37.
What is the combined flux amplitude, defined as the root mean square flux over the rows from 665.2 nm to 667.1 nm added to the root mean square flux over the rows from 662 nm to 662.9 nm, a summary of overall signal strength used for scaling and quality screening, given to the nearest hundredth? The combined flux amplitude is 6.71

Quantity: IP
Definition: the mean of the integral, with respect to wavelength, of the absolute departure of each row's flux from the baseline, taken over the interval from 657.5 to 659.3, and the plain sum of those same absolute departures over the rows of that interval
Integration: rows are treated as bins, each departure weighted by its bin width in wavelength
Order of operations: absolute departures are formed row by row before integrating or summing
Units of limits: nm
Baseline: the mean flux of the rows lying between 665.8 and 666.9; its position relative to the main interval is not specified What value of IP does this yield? 0.7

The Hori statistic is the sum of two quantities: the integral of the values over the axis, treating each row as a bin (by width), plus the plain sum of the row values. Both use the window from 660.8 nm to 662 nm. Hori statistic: 31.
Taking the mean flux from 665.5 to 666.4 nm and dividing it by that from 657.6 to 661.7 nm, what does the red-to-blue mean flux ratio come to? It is 0.99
